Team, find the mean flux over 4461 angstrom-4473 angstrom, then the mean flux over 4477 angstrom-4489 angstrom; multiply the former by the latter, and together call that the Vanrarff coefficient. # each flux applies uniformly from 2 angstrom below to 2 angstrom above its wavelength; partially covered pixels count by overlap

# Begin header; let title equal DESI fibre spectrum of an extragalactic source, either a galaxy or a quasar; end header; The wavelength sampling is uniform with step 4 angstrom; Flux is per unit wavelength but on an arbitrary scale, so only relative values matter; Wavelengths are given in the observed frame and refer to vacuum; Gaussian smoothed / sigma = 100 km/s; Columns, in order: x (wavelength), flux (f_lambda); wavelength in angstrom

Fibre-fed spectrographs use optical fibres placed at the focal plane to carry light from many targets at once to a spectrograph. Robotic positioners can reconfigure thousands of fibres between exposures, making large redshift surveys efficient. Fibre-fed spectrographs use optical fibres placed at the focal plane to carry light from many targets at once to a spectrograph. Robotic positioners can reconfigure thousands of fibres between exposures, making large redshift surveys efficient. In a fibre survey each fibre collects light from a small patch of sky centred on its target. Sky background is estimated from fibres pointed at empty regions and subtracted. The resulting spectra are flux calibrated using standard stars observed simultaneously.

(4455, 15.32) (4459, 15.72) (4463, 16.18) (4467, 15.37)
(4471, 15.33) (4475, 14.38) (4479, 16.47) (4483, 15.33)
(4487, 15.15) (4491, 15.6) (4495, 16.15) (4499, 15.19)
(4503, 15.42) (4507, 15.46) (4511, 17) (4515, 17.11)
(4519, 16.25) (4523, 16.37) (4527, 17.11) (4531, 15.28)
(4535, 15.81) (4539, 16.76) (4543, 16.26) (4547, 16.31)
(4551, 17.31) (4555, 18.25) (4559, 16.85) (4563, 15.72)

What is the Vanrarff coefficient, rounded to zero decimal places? 245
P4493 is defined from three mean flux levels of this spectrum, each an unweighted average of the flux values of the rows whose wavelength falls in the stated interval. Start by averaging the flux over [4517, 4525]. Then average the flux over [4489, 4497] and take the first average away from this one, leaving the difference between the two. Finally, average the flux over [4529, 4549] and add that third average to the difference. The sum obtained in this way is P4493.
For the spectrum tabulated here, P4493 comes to 15.6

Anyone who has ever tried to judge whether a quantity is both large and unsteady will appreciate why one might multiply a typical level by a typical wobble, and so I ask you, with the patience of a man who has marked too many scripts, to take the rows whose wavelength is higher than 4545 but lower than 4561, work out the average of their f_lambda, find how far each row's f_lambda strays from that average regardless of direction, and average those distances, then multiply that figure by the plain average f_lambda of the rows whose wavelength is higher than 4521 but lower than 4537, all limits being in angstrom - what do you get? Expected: 10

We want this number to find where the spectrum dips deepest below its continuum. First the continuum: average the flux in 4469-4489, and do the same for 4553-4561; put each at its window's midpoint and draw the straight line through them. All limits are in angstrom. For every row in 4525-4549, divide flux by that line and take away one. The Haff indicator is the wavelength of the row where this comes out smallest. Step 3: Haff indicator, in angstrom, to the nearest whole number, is 4531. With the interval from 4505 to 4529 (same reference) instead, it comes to 4507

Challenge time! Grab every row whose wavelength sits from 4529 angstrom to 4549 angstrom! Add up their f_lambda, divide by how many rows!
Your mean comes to 16.1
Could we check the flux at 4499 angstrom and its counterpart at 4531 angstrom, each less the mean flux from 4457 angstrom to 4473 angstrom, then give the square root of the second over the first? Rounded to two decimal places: 0.90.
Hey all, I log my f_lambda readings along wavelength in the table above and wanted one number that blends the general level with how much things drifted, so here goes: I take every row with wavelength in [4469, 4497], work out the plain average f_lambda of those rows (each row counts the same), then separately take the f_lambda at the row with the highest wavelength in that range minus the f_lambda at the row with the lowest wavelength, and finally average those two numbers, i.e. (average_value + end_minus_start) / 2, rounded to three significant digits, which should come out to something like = 8.15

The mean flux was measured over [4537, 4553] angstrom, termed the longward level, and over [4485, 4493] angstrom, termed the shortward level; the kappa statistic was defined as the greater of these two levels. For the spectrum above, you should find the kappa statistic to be 16.7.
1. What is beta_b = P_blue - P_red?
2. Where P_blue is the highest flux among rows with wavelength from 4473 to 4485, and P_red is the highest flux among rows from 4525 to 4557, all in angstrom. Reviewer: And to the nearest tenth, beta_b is -1.8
